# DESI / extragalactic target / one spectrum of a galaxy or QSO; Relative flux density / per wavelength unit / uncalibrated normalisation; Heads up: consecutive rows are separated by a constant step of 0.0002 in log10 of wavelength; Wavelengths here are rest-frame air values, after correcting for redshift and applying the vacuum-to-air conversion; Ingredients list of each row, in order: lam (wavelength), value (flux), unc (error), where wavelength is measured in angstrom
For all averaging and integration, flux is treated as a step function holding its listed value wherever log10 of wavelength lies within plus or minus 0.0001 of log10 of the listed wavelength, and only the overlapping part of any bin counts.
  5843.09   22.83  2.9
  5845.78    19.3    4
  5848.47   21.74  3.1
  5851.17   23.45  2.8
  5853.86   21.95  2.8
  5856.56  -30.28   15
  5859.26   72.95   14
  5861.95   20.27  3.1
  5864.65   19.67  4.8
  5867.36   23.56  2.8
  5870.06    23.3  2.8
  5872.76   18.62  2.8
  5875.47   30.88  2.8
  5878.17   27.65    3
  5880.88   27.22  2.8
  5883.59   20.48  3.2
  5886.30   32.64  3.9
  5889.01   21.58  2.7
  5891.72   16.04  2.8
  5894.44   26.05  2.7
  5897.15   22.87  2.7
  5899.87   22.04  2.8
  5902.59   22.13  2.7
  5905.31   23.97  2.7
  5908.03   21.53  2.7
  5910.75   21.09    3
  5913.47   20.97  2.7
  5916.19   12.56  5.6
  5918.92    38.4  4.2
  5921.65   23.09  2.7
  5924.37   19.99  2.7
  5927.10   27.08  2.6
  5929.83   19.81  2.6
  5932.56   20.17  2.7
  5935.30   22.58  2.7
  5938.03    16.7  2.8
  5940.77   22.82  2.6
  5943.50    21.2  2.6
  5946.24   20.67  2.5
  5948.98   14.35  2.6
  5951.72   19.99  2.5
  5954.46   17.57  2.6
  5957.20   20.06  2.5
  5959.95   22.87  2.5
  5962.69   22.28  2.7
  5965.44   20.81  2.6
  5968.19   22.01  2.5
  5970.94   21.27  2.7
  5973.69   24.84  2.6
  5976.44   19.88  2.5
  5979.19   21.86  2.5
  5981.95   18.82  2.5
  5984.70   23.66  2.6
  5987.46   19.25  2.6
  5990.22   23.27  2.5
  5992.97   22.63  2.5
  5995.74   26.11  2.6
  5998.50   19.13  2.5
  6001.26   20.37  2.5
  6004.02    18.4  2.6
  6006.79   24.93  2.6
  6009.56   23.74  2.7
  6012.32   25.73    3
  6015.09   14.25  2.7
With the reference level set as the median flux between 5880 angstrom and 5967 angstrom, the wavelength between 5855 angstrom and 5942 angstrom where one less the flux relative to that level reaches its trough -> 5859.26 angstrom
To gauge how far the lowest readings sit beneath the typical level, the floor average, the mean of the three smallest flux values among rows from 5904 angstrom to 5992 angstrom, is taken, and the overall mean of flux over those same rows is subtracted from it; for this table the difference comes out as -7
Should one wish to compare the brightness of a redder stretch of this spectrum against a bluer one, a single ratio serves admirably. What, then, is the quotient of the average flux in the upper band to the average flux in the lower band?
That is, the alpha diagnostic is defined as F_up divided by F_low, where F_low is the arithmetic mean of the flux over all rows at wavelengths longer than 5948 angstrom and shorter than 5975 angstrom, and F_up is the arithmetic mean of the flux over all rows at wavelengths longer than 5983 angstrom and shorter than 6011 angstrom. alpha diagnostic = 1.07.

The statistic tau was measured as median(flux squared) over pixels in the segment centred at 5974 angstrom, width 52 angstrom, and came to 452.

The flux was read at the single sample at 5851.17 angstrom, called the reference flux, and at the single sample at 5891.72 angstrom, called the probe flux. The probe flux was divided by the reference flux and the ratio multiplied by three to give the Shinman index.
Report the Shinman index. 2.1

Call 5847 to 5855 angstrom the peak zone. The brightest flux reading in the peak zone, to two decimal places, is 23.45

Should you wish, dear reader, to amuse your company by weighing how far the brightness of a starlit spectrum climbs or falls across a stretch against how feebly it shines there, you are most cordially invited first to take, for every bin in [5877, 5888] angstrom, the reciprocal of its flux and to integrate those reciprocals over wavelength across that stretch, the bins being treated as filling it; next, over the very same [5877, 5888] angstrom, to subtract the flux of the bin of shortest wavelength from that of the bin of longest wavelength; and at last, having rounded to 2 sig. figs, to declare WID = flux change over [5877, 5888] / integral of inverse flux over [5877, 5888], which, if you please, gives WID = 12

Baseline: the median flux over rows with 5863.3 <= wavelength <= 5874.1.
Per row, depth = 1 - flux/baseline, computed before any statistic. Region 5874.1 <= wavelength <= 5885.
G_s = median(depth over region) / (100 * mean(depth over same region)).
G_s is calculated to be 0.012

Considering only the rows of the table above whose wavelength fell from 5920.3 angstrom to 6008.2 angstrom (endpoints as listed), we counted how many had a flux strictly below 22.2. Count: 20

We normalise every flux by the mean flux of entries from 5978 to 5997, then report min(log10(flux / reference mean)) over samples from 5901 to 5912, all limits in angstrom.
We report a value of -0.02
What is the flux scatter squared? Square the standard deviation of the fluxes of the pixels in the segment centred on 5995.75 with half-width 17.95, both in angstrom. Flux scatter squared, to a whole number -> 7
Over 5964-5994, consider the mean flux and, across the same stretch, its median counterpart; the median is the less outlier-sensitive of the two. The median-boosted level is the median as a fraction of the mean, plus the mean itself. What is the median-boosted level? 22.7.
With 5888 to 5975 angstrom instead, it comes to 22.5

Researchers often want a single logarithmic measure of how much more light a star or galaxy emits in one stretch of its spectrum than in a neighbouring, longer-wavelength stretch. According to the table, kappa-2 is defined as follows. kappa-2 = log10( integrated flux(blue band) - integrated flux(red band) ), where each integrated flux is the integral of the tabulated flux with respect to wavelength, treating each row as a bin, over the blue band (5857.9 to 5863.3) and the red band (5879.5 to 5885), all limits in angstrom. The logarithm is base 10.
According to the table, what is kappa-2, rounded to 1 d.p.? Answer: 2.1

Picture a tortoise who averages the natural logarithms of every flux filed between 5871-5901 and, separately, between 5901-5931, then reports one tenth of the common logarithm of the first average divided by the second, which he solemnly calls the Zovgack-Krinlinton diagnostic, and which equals 0.0010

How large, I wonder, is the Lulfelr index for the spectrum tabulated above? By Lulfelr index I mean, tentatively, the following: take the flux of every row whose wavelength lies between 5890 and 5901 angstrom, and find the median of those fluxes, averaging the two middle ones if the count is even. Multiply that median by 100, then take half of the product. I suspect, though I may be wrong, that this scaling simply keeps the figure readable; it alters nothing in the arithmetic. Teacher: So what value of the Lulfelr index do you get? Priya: 1123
